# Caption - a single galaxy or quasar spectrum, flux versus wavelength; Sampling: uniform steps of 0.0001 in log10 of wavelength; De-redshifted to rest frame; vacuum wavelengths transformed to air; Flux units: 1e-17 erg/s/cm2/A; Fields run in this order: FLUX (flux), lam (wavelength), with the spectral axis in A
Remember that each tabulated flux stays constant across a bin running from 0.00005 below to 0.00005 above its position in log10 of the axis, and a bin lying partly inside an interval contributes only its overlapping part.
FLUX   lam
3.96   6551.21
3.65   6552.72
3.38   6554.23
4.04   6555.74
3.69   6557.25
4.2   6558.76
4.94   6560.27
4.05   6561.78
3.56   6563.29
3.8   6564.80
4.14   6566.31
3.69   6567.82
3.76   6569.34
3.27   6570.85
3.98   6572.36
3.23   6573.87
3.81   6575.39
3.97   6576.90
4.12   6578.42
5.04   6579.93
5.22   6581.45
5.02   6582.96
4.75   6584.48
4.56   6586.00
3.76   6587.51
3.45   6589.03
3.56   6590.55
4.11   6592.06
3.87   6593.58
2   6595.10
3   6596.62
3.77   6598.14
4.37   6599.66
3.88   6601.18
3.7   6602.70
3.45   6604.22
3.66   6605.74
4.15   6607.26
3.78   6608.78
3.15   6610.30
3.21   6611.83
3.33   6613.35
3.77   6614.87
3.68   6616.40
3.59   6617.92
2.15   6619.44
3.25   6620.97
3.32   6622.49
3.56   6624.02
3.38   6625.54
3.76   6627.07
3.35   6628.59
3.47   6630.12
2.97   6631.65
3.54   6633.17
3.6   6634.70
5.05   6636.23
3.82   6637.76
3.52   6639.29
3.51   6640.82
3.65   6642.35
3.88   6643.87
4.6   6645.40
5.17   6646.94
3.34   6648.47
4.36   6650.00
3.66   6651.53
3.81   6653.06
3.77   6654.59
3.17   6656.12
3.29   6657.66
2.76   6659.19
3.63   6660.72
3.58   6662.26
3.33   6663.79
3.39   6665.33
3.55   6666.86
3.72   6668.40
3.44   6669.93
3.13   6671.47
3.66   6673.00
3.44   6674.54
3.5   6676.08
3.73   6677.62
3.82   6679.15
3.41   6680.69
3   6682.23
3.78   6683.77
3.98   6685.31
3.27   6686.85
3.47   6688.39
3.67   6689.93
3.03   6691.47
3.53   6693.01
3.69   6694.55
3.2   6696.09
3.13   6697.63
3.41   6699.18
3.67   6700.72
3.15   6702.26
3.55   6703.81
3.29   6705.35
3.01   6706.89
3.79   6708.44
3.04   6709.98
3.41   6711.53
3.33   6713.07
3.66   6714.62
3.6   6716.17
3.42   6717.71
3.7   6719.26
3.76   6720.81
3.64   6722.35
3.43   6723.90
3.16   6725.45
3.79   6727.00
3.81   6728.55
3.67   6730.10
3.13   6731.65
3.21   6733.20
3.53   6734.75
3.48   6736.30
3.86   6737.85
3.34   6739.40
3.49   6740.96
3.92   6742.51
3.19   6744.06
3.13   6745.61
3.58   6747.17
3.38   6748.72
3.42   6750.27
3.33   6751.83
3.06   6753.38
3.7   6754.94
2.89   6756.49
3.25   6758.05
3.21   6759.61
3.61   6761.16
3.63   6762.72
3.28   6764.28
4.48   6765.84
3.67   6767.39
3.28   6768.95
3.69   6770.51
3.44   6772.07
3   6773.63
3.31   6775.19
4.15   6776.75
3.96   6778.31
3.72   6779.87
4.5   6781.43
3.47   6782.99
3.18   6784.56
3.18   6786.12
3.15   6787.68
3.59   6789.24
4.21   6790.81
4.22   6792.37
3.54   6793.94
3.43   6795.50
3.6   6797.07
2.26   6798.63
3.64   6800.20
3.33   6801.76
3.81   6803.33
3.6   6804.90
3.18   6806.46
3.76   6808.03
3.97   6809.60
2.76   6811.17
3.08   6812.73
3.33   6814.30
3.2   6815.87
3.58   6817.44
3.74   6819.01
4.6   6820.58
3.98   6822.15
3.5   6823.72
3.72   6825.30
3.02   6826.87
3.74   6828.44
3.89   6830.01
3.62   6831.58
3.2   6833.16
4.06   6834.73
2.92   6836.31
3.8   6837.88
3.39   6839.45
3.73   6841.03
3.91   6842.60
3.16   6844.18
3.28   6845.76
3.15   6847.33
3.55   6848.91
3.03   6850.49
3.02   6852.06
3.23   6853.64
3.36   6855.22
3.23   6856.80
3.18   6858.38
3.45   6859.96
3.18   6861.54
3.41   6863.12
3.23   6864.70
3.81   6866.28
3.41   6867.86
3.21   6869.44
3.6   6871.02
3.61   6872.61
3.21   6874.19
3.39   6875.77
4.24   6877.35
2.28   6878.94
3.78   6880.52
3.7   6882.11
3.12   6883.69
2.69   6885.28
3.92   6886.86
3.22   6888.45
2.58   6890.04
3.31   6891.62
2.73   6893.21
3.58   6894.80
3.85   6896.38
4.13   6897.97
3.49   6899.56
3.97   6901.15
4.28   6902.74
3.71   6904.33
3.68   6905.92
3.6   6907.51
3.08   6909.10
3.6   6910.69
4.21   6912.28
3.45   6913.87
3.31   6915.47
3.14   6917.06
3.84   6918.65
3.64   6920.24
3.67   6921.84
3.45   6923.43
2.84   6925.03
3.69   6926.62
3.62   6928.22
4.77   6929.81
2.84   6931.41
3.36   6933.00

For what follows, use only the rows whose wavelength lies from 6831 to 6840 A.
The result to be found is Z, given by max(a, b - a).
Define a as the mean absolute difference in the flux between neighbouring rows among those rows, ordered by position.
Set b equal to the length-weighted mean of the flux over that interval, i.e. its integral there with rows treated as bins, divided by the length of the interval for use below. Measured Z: 2.76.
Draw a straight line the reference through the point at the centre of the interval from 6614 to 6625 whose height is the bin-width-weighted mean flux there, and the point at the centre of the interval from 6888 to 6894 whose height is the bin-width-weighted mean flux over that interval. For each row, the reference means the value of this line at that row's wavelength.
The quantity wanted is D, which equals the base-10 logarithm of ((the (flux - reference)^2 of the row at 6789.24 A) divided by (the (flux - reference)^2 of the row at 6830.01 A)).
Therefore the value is -0.5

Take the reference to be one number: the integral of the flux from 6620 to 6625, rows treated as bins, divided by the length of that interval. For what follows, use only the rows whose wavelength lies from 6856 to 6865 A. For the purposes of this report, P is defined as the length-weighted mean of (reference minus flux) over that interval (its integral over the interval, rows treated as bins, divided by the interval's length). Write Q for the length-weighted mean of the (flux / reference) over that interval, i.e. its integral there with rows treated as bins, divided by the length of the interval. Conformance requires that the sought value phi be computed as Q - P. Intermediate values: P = 0.04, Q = 0.99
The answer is 0.94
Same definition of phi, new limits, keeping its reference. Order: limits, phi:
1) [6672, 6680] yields 1.37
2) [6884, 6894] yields 0.68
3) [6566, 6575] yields 1.43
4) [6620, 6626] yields 1.01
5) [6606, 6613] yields 1.31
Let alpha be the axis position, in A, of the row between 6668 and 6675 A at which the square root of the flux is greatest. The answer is 6668.40 A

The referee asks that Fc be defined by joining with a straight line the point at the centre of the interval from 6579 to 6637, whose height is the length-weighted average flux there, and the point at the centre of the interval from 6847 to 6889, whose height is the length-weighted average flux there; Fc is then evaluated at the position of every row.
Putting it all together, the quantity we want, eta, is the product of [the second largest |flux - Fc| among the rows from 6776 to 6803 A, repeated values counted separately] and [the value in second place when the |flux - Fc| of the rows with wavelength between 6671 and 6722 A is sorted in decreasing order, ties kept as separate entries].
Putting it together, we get 0.6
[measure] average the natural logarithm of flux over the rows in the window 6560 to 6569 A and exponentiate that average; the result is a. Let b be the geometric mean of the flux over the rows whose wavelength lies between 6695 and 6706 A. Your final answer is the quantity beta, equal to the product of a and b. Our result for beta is 13.4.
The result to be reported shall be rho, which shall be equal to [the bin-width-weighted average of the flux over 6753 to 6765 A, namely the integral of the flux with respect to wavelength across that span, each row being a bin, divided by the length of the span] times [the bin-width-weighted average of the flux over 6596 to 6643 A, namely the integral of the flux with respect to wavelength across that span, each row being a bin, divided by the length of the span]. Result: 11.9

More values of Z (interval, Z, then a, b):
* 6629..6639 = 2.95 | 0.76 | 3.71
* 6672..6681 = 3.39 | 0.20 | 3.59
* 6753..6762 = 2.85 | 0.45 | 3.30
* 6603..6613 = 3.21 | 0.35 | 3.56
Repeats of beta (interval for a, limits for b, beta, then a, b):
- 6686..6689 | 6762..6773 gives 12.2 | 3.4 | 3.62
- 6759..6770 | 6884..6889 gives 11.6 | 3.6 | 3.24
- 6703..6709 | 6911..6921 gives 12.2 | 3.4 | 3.58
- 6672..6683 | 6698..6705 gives 12.0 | 3.5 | 3.44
